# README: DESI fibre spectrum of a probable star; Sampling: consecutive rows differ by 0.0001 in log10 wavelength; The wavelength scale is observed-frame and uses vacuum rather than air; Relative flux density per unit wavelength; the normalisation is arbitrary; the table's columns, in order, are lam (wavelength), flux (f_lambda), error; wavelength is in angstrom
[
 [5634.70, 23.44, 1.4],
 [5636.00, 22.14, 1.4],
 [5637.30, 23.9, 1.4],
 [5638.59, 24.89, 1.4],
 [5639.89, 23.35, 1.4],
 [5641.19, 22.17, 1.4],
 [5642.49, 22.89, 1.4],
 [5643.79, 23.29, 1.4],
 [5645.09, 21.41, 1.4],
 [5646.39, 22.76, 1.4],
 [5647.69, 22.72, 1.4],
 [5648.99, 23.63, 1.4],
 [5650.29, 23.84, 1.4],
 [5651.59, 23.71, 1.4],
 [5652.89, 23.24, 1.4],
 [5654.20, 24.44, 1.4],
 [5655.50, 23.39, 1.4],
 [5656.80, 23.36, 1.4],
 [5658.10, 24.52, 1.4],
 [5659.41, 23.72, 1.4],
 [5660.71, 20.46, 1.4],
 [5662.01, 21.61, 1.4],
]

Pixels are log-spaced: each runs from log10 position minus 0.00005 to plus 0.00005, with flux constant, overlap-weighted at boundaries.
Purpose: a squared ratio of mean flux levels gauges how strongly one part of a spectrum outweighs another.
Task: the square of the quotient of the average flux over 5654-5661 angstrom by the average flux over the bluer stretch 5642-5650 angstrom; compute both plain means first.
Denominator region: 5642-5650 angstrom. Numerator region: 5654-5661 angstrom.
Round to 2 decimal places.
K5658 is 1.05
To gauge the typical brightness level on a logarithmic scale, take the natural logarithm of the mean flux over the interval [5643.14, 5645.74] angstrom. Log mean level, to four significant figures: 3.107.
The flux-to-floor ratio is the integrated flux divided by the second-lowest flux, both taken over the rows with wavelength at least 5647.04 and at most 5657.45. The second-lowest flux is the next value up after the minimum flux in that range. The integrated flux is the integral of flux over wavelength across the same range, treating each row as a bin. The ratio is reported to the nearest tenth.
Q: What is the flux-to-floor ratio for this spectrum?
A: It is 10.5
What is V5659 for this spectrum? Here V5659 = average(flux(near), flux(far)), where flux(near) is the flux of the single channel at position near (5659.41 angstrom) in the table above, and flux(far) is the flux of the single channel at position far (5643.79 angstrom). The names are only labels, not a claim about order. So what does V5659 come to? 23.5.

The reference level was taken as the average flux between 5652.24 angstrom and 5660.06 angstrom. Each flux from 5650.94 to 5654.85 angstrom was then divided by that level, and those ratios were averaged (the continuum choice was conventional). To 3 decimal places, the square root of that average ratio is 1.000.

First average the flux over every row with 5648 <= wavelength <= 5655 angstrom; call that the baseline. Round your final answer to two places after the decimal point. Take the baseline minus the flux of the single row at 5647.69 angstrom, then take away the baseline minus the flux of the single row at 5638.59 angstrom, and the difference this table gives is 2.17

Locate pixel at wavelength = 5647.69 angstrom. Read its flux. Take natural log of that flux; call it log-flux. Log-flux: 3.123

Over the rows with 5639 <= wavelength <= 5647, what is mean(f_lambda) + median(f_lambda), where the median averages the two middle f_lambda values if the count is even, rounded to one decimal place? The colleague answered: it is 45.5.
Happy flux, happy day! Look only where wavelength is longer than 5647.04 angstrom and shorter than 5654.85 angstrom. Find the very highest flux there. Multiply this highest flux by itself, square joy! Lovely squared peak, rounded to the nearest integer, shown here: 597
